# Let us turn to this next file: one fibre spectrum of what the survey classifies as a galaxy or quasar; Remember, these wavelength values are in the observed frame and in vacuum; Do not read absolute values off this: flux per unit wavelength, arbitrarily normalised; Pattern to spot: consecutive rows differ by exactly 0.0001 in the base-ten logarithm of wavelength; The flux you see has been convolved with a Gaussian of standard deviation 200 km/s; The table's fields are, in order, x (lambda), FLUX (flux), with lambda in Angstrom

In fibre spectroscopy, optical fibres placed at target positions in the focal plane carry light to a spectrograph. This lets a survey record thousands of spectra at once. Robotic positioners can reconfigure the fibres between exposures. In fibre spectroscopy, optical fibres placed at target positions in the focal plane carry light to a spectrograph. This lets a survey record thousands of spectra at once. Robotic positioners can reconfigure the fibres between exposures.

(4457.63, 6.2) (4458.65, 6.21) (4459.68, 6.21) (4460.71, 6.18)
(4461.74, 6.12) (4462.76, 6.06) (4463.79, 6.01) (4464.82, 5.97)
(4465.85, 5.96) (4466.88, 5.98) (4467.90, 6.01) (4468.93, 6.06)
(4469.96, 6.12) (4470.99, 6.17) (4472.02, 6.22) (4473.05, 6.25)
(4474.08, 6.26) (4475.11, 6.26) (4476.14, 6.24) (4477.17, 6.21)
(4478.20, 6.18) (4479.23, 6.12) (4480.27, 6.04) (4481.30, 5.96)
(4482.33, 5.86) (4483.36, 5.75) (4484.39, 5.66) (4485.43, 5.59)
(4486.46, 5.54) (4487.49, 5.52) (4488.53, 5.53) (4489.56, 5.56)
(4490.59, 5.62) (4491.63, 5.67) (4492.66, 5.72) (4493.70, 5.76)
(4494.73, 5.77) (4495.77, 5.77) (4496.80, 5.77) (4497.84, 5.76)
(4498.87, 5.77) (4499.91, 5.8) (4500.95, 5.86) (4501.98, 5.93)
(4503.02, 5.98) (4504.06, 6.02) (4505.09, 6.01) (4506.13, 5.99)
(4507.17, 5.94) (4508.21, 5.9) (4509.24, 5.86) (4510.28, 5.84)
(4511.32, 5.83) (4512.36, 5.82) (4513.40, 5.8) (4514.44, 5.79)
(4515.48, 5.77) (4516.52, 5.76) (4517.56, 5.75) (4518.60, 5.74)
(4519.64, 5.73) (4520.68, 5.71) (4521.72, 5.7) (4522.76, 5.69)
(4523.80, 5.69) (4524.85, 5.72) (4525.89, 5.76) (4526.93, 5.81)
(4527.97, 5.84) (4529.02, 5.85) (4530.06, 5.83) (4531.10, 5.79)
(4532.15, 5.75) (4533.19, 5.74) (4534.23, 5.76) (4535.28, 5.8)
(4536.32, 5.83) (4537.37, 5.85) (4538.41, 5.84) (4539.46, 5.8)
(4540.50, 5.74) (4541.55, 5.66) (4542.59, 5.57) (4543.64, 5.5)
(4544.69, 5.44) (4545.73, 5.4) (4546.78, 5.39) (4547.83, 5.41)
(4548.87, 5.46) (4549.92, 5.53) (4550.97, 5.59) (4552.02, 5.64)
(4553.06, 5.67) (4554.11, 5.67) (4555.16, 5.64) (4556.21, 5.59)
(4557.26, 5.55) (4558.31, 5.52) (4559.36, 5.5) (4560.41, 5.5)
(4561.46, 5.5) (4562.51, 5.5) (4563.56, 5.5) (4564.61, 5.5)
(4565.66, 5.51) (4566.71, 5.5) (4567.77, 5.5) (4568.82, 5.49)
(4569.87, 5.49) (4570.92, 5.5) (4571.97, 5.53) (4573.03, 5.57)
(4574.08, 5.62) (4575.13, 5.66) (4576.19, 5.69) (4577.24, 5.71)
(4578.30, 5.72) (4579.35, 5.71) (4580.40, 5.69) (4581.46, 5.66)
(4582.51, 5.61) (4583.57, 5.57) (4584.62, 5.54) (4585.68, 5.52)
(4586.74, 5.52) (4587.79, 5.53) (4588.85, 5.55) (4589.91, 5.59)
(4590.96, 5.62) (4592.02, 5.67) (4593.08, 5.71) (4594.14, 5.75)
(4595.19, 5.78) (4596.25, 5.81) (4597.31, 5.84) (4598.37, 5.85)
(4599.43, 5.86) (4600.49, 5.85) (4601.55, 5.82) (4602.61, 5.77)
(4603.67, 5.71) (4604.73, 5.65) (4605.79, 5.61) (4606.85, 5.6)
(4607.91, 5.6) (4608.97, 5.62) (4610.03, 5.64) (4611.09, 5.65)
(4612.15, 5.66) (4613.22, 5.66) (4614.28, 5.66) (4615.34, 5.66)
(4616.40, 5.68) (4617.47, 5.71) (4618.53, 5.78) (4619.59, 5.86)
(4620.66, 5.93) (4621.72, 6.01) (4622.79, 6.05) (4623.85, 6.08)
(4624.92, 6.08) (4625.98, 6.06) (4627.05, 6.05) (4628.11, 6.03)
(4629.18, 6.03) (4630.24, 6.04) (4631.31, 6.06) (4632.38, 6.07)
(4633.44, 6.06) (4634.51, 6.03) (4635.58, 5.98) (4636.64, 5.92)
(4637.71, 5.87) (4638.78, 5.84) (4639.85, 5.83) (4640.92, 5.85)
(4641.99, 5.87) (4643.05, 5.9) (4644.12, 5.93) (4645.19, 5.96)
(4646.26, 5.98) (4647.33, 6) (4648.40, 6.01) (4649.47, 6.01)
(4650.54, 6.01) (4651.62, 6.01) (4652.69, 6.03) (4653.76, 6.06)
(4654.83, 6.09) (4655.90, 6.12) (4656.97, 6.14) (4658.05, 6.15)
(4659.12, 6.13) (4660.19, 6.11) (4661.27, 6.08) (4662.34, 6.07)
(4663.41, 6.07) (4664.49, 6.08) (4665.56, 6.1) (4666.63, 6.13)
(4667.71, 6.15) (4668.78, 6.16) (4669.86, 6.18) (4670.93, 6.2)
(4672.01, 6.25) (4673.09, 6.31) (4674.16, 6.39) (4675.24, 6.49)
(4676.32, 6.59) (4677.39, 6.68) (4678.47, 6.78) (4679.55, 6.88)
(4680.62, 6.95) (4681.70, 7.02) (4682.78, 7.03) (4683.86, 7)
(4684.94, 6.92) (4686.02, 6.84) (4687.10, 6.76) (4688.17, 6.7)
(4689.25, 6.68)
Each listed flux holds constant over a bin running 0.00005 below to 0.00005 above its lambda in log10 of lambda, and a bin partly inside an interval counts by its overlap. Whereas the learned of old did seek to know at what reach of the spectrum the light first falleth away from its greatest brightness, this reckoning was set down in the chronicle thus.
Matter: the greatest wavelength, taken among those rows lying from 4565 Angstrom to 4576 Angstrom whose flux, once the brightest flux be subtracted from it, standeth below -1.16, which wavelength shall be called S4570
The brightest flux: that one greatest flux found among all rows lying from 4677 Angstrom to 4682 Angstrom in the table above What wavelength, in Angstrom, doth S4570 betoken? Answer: 4575.13 Angstrom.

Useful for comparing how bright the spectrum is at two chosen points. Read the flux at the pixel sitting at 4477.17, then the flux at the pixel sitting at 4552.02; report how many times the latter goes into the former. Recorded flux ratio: 1.10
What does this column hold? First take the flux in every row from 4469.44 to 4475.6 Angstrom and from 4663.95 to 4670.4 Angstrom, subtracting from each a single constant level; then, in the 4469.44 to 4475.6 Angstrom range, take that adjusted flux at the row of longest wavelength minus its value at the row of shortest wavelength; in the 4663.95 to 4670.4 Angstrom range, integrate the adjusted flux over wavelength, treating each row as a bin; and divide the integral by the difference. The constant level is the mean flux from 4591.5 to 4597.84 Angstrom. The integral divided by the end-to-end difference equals 17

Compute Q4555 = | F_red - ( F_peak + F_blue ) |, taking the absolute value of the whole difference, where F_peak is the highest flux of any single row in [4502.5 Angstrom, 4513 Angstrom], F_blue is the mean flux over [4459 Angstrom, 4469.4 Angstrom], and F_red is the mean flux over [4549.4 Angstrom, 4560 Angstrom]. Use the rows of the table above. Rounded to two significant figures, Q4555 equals 6.5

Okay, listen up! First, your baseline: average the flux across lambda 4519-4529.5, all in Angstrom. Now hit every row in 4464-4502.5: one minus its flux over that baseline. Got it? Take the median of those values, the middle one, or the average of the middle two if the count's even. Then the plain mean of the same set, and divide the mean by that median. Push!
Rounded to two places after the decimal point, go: 1.34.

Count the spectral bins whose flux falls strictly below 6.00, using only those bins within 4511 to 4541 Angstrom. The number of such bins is 29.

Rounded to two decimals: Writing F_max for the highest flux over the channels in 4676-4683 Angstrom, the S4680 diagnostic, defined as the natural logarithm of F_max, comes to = 1.95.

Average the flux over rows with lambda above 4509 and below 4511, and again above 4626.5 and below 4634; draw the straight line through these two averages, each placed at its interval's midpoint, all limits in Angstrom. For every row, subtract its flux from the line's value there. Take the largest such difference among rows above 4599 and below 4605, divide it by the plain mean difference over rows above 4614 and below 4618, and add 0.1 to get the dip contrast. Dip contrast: 1.1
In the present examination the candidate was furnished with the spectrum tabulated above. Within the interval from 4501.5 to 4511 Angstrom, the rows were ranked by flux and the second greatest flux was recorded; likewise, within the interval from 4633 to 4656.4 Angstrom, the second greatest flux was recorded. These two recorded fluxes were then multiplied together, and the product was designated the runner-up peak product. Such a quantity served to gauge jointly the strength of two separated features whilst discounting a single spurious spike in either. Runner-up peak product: 37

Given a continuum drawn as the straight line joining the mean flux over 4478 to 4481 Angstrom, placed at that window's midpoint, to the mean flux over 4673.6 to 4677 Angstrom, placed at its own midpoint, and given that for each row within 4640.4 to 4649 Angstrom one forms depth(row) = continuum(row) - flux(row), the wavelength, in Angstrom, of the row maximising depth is 4640.92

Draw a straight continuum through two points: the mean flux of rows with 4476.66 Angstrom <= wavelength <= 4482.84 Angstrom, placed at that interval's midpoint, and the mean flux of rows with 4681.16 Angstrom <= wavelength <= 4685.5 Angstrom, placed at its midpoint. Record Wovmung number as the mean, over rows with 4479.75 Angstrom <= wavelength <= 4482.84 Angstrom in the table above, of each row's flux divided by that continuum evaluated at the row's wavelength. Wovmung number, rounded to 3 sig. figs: 0.981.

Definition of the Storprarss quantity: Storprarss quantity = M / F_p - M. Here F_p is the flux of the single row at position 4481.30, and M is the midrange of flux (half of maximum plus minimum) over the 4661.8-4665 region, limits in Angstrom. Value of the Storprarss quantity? -5.06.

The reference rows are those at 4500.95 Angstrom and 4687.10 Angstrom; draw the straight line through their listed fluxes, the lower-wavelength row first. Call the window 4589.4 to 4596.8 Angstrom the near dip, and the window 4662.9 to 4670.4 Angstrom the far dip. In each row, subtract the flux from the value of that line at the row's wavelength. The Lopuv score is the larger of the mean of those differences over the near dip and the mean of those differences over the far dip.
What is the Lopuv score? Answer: 0.601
